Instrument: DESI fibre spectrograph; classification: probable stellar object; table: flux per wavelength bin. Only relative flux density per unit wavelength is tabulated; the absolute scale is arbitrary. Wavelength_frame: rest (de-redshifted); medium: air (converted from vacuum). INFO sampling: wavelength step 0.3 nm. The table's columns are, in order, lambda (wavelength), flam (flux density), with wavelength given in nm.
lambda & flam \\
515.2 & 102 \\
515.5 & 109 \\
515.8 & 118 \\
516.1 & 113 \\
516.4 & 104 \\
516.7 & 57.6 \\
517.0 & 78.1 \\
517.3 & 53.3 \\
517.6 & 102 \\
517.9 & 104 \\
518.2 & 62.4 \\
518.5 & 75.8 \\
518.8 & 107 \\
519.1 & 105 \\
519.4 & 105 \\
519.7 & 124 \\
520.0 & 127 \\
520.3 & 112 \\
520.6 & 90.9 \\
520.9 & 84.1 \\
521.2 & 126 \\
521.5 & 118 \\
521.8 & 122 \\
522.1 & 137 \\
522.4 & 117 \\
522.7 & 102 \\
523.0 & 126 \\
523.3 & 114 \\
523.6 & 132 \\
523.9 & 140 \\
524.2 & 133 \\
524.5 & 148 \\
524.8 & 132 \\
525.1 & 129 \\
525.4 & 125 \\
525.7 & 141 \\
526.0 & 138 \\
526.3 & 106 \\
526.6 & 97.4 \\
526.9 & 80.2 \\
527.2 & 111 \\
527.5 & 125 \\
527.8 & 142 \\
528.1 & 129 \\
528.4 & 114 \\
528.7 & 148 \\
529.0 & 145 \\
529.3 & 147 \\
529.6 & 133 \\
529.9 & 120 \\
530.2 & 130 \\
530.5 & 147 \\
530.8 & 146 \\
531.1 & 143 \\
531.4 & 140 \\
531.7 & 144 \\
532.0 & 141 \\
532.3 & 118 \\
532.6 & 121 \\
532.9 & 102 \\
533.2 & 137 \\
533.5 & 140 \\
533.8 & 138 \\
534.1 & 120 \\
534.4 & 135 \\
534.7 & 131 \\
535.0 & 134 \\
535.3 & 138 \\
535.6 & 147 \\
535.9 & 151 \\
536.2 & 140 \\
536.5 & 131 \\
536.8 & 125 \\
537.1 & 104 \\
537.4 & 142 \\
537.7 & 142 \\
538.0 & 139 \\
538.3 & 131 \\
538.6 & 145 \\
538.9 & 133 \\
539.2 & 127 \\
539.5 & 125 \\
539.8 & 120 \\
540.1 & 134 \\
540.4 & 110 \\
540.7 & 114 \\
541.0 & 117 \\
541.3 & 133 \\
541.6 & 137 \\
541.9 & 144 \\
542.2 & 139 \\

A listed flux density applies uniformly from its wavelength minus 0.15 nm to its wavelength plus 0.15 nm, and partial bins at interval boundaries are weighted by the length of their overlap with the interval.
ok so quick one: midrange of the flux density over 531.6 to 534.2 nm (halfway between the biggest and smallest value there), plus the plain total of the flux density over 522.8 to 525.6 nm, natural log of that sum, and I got 7.17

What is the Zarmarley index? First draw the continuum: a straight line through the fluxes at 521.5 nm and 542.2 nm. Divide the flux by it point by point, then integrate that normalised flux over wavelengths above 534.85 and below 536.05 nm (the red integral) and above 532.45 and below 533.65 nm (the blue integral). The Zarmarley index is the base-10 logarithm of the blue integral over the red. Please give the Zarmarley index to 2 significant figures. -0.049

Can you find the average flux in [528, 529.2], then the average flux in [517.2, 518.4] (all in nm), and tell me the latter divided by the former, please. 0.60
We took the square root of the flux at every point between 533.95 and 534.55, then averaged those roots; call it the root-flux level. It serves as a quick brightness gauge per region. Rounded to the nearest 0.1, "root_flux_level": 11.3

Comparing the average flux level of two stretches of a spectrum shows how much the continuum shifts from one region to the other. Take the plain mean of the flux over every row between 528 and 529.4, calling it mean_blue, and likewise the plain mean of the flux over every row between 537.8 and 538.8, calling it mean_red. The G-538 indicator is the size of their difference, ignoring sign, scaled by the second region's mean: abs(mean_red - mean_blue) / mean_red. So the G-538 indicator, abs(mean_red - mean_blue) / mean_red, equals 0.013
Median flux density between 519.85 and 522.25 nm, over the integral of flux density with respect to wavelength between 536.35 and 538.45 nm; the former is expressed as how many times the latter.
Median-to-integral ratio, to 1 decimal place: 0.4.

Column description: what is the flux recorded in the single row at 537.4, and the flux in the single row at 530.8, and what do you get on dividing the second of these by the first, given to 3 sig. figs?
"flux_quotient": 1.03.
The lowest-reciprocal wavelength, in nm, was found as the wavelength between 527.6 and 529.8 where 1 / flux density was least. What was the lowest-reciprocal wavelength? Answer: 528.7 nm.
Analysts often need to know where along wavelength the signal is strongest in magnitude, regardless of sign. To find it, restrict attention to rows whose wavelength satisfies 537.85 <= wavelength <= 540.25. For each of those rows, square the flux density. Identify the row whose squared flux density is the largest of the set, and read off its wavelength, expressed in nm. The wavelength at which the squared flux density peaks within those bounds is 538.6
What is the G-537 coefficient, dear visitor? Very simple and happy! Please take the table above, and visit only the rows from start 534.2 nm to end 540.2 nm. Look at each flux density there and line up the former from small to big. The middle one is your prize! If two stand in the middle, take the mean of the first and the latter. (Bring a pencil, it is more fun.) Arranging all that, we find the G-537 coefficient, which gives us 134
